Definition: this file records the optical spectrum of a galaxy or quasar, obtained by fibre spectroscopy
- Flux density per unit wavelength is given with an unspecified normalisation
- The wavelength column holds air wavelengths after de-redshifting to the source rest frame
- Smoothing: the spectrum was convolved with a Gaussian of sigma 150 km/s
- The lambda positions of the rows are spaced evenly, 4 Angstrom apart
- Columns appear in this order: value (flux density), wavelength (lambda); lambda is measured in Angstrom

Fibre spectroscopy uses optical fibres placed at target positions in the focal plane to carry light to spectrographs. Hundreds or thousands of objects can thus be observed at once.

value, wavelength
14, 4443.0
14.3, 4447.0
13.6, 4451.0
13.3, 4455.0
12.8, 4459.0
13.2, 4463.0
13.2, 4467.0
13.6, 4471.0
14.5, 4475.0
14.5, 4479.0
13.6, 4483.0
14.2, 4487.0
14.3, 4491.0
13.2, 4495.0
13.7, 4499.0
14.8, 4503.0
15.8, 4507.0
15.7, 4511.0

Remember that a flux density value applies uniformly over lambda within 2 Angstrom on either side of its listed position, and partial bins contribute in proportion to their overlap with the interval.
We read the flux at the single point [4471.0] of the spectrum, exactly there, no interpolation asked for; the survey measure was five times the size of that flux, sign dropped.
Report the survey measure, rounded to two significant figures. 68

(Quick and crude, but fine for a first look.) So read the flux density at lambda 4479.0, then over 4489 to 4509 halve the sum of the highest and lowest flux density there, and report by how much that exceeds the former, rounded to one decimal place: 0.0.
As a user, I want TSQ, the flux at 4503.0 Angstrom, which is 14.8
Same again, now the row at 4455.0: 13.3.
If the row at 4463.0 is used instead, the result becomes 13.2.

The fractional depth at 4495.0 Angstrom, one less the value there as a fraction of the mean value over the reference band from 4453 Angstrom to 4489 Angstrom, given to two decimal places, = 0.03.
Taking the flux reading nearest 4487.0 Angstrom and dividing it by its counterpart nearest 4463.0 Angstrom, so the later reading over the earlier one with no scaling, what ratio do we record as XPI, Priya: 1.08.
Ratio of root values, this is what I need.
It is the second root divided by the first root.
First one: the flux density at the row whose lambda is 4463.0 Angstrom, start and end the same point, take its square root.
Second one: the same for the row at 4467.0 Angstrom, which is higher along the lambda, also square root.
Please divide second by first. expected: 1.00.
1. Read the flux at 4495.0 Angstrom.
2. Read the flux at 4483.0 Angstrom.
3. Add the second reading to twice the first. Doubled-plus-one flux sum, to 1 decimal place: 40.0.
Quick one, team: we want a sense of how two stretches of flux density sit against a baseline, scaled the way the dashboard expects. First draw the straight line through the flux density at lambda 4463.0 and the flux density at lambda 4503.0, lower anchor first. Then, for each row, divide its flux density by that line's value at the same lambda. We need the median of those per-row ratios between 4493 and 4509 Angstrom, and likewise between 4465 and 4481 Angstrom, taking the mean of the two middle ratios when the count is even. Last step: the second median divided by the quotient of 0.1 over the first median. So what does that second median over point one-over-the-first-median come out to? 9.94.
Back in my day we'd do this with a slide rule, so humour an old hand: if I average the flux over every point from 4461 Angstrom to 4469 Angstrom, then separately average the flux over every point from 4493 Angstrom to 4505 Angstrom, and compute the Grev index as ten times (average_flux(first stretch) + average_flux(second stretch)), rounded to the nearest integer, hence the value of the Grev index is 271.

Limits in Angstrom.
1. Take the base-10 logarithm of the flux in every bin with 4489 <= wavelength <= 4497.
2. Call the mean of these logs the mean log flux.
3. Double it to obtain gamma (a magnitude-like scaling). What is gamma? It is 2.276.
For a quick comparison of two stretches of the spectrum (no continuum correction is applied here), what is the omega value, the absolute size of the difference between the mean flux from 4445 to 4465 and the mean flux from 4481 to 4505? 0.53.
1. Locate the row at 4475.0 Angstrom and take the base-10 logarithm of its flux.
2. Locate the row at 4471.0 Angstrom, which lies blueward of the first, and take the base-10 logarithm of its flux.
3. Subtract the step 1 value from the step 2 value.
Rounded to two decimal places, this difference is -0.03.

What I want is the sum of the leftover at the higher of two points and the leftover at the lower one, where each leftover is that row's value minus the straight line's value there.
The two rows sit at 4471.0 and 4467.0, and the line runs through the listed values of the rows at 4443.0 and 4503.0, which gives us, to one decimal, -1.9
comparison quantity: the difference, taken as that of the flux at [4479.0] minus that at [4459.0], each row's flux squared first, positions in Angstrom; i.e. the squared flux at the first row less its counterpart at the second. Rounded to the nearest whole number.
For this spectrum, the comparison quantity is 46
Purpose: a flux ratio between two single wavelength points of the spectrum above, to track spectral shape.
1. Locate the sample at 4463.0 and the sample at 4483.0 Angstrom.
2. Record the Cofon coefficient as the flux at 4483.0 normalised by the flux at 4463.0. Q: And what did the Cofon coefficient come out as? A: 1.03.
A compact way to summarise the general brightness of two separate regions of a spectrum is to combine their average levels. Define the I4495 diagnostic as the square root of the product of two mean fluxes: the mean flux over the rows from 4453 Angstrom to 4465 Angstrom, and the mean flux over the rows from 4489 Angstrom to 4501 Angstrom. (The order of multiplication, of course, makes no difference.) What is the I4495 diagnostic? 13.41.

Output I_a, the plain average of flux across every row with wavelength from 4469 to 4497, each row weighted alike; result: 14.0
